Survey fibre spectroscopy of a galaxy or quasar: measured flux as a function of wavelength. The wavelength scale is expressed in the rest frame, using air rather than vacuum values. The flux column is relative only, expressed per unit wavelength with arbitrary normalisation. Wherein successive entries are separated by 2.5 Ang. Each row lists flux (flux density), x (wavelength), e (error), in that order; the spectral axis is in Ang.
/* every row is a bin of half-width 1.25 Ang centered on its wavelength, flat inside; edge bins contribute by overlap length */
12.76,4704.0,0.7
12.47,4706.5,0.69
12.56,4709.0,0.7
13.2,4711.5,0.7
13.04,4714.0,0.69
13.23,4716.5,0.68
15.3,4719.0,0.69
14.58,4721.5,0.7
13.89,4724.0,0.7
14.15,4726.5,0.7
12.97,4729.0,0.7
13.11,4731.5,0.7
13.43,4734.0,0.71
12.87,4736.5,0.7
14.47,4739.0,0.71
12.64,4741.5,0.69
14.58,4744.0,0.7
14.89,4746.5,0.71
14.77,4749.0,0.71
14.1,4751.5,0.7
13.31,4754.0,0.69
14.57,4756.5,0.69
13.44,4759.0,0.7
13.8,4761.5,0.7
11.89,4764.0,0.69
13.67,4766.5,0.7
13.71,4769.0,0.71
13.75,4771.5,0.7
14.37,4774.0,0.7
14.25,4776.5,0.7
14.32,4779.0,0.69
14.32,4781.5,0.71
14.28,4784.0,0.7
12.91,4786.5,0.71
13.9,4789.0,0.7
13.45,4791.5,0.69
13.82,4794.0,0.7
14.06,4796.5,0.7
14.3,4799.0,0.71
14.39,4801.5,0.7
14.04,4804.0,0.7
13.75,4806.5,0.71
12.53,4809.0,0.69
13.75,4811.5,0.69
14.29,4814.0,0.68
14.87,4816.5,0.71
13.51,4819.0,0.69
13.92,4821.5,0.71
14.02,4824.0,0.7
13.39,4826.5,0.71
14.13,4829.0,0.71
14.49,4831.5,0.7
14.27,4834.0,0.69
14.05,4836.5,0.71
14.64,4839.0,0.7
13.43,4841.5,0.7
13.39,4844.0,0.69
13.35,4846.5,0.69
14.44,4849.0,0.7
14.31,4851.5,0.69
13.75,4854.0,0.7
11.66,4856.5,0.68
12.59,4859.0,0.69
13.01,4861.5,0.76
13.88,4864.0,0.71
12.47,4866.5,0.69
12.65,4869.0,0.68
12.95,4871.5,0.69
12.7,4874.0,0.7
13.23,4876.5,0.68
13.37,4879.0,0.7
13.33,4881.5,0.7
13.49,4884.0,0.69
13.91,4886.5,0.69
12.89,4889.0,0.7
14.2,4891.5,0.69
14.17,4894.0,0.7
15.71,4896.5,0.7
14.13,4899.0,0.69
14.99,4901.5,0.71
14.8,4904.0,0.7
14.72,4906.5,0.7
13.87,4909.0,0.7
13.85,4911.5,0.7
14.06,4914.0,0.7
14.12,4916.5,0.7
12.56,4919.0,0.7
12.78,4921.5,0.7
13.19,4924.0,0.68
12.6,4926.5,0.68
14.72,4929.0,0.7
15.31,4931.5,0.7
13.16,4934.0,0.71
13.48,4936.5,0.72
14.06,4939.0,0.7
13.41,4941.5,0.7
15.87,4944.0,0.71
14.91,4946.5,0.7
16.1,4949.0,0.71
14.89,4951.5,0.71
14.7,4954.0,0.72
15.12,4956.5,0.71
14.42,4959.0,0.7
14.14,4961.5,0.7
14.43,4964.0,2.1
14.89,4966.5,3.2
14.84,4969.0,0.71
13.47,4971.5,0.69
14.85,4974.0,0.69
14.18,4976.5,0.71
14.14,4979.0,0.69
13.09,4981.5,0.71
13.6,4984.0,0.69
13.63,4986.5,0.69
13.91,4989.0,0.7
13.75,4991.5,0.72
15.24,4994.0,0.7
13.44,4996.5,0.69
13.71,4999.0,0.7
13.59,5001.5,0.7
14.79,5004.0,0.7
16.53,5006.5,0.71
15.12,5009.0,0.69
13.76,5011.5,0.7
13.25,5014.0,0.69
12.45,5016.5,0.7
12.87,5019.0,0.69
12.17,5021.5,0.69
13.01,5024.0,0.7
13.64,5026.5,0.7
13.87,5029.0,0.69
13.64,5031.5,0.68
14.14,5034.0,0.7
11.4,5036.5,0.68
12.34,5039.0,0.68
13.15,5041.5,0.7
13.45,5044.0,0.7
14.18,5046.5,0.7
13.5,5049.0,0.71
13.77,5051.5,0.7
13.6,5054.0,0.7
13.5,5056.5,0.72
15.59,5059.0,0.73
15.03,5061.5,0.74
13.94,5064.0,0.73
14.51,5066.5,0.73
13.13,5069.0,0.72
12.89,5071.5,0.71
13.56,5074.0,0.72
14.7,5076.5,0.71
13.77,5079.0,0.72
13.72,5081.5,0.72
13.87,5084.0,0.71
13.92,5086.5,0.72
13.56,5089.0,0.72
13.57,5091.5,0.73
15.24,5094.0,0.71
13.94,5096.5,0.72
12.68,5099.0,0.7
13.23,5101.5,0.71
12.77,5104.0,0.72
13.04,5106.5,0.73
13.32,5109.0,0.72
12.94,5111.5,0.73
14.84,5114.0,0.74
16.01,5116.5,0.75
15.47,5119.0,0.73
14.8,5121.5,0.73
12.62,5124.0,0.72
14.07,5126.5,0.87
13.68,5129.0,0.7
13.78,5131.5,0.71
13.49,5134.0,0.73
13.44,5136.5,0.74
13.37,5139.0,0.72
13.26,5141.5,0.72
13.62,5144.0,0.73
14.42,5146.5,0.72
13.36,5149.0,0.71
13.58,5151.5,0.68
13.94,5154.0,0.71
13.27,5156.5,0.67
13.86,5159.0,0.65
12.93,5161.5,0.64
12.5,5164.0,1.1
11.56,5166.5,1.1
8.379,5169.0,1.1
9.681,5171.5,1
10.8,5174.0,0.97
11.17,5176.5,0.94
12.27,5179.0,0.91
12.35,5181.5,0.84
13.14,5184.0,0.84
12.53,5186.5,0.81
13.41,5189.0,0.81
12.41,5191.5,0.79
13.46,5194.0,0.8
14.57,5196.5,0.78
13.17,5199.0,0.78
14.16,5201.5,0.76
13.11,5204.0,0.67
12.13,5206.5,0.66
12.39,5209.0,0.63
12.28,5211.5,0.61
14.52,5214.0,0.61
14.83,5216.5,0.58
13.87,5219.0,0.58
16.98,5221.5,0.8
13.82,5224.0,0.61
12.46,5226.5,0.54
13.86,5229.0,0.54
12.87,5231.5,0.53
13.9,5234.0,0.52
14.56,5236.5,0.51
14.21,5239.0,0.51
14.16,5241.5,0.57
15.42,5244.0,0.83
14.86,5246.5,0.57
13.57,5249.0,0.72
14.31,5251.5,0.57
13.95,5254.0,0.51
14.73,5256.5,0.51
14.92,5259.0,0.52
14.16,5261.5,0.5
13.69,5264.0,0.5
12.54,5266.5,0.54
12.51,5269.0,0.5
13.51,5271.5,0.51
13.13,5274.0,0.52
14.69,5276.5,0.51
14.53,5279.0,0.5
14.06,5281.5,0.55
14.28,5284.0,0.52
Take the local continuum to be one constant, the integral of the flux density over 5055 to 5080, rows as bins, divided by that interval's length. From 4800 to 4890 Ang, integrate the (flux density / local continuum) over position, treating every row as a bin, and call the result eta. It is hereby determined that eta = 87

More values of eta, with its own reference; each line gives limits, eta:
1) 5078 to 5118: 39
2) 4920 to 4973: 54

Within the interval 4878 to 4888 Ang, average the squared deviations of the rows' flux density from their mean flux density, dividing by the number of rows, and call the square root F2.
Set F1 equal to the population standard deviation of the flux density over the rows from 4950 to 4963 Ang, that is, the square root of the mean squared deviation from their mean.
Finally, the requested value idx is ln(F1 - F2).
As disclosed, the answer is -2.2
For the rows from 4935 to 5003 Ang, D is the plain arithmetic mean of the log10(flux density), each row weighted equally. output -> 1.154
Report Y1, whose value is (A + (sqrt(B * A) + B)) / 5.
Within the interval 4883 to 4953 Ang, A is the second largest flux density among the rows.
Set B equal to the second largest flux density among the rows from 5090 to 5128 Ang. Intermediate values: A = 15.87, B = 15.47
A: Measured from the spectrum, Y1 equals 9.4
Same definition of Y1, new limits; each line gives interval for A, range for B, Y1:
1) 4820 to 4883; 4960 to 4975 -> 8.8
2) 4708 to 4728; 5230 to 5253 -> 8.8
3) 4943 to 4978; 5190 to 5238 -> 9.2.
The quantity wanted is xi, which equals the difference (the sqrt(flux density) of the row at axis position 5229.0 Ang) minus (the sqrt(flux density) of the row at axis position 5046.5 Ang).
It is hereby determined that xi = -0.043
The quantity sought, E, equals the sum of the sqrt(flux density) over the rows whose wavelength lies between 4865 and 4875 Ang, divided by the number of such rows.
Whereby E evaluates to 3.56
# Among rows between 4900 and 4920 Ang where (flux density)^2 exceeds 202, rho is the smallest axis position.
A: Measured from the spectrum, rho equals 4901.5 Ang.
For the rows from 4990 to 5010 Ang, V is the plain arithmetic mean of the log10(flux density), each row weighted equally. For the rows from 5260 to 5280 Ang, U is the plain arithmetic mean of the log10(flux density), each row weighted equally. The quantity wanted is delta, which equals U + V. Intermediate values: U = 1.133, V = 1.16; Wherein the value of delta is 2.29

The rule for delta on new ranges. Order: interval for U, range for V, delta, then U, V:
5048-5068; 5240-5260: 2.31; 1.151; 1.16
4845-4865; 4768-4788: 2.27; 1.125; 1.15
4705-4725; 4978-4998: 2.27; 1.130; 1.14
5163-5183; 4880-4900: 2.19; 1.041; 1.14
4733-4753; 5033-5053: 2.27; 1.144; 1.12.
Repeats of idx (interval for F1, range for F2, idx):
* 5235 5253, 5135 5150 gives -1.9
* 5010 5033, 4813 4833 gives -2.2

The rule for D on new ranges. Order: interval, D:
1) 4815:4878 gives 1.132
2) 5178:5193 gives 1.103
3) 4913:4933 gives 1.135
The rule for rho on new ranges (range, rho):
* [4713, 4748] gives 4719.0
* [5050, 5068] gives 5059.0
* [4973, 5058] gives 4974.0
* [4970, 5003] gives 4974.0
